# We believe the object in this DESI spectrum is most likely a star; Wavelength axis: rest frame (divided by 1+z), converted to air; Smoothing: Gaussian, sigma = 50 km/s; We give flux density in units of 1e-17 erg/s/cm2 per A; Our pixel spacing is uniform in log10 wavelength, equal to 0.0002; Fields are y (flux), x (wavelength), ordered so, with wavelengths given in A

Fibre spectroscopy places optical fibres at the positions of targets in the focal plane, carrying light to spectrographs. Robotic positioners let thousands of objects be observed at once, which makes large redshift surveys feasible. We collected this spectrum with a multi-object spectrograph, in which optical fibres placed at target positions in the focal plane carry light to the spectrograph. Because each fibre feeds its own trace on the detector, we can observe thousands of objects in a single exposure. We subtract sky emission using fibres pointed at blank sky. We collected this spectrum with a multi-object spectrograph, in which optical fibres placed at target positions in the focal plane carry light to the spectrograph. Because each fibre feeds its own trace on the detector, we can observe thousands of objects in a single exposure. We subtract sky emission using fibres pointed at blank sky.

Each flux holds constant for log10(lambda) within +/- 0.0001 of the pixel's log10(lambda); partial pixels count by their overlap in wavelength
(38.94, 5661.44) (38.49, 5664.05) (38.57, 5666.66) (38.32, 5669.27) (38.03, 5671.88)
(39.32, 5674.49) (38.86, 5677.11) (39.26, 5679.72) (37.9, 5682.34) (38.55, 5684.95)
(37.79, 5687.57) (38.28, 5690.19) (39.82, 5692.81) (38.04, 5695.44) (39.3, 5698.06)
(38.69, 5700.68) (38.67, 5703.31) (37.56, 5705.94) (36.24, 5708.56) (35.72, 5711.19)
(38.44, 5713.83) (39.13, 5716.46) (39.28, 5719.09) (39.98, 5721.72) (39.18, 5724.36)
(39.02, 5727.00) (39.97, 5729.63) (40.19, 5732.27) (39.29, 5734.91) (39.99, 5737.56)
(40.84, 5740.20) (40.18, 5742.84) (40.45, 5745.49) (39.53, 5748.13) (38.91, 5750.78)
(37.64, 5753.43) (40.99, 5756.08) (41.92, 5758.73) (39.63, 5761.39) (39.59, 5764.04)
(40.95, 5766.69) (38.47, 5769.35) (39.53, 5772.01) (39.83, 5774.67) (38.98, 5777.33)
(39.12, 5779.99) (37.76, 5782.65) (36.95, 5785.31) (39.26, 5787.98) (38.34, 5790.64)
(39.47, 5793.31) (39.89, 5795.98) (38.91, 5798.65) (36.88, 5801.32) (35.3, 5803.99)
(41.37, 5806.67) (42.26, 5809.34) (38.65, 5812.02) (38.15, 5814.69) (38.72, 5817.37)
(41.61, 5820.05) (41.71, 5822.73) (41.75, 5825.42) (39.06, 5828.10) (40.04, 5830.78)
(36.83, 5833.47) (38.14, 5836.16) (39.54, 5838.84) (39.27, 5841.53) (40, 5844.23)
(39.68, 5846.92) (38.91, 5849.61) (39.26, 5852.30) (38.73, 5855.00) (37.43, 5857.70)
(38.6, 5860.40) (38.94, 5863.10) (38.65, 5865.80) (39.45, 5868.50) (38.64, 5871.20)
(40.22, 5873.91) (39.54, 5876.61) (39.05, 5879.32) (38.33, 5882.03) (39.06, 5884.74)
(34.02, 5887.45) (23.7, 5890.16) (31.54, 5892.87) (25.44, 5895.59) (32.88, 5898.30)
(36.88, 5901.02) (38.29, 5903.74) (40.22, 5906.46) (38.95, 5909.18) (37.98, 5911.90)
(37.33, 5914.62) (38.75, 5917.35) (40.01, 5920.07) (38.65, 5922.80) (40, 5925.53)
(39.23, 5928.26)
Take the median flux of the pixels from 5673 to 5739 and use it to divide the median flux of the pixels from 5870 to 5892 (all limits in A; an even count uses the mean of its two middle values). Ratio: 0.996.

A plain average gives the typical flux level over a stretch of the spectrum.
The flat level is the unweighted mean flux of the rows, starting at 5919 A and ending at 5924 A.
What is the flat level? 39.3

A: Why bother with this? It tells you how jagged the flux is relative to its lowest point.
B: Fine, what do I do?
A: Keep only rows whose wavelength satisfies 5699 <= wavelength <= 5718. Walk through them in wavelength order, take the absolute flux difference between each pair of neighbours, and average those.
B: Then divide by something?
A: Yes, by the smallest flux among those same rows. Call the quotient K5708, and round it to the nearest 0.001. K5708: 0.030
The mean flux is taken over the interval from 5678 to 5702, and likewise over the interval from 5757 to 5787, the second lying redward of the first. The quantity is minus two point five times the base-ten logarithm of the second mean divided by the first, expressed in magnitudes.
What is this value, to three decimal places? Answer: -0.020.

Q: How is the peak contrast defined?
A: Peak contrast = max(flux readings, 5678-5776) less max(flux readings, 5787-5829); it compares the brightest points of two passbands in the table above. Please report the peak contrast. -0.34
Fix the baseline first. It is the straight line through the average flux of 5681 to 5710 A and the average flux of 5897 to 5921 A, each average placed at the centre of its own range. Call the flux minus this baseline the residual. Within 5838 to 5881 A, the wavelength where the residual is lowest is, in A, 5857.70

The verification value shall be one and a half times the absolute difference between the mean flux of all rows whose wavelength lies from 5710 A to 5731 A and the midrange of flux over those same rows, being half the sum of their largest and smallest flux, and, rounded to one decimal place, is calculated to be 1.5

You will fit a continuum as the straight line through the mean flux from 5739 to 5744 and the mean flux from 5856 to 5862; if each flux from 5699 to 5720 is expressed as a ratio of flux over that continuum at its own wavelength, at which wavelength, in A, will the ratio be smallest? 5711.19 A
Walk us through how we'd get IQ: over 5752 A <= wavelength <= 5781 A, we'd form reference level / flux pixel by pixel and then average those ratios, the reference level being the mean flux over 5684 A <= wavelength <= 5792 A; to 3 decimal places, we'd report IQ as 0.985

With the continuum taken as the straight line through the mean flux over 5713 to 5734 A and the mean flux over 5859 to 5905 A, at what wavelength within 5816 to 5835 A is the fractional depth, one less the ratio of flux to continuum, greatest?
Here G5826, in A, 5833.47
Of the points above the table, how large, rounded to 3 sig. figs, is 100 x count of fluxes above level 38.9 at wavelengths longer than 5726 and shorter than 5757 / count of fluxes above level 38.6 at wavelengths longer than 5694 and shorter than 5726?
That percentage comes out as 157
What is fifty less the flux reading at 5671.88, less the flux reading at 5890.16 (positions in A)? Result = -12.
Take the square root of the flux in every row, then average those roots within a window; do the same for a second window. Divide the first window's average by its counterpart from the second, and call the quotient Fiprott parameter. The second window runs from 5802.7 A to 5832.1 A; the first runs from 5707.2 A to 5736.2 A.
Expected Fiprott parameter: 0.986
